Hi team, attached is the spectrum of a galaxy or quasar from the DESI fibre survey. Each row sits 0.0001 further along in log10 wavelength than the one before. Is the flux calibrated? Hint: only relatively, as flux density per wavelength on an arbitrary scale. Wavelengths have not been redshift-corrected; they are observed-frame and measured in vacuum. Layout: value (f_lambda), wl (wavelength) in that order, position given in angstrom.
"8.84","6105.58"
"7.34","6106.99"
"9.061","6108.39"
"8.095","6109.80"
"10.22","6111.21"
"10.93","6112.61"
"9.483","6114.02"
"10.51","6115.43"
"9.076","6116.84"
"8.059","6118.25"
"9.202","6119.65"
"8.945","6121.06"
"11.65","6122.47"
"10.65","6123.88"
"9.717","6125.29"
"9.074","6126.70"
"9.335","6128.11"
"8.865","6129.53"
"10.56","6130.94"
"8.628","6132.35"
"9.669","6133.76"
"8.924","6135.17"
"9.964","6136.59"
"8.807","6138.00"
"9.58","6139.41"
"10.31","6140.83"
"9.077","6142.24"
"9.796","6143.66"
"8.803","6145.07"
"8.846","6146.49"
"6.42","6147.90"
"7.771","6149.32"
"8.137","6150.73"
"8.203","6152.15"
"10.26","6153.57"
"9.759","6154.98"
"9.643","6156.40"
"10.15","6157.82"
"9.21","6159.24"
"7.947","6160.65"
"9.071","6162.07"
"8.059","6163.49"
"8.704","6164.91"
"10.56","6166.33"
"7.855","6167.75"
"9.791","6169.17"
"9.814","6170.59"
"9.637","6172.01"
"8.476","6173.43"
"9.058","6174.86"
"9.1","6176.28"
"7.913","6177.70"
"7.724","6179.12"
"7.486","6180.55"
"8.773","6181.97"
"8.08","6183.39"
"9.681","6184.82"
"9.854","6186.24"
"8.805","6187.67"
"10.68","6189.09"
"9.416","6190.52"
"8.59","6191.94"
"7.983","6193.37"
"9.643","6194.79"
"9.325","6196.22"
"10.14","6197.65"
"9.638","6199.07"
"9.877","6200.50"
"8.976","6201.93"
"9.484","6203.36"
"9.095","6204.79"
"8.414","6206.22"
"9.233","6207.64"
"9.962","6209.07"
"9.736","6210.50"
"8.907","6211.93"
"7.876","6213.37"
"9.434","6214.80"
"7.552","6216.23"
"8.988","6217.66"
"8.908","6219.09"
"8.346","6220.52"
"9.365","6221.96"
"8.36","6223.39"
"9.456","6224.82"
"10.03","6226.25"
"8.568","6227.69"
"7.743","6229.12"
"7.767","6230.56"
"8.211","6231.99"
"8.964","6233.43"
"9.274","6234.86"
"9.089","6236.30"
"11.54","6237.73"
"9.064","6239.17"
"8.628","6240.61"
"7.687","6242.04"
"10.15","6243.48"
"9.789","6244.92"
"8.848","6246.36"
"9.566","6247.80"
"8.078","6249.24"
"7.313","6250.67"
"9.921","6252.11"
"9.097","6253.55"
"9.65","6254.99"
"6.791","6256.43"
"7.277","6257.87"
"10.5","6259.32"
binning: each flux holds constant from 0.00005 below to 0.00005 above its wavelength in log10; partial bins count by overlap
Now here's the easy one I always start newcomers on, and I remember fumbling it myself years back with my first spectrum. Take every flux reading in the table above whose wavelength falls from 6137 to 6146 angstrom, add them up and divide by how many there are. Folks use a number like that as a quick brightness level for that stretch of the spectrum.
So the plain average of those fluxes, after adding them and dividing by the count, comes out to 9.40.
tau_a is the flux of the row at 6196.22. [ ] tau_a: 9.325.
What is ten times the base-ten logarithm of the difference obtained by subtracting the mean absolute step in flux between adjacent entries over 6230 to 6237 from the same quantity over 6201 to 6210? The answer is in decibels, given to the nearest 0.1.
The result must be -6.9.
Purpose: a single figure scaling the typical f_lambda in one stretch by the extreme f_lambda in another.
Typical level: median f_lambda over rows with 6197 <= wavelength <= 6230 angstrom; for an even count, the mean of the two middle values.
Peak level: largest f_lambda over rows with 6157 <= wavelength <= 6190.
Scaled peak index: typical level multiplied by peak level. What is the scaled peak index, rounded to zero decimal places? 97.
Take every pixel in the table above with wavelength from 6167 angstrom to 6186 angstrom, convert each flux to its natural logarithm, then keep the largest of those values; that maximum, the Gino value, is 2.28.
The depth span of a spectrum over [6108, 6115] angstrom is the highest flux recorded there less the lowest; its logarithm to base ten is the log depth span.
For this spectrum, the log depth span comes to 0.45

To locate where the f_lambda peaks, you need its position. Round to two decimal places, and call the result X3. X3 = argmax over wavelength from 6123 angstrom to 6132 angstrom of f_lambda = 6123.88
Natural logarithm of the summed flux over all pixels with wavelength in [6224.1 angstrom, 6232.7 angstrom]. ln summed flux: 3.95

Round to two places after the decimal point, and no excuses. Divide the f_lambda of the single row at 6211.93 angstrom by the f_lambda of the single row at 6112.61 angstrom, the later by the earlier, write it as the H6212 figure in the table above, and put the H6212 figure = 0.81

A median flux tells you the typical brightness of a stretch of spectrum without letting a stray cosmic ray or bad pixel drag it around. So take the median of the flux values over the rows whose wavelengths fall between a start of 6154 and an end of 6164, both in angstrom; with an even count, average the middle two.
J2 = 9.21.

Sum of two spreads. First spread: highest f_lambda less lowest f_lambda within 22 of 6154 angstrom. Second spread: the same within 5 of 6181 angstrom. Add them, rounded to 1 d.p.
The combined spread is 6.3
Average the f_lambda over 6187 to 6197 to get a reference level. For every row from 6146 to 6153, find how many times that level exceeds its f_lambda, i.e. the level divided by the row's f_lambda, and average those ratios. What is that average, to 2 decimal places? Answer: 1.18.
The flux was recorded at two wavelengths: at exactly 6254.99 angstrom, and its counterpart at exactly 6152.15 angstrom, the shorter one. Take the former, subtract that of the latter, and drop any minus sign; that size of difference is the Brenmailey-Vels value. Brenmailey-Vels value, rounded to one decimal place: 1.4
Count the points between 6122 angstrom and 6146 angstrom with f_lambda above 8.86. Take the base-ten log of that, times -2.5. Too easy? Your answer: -2.87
